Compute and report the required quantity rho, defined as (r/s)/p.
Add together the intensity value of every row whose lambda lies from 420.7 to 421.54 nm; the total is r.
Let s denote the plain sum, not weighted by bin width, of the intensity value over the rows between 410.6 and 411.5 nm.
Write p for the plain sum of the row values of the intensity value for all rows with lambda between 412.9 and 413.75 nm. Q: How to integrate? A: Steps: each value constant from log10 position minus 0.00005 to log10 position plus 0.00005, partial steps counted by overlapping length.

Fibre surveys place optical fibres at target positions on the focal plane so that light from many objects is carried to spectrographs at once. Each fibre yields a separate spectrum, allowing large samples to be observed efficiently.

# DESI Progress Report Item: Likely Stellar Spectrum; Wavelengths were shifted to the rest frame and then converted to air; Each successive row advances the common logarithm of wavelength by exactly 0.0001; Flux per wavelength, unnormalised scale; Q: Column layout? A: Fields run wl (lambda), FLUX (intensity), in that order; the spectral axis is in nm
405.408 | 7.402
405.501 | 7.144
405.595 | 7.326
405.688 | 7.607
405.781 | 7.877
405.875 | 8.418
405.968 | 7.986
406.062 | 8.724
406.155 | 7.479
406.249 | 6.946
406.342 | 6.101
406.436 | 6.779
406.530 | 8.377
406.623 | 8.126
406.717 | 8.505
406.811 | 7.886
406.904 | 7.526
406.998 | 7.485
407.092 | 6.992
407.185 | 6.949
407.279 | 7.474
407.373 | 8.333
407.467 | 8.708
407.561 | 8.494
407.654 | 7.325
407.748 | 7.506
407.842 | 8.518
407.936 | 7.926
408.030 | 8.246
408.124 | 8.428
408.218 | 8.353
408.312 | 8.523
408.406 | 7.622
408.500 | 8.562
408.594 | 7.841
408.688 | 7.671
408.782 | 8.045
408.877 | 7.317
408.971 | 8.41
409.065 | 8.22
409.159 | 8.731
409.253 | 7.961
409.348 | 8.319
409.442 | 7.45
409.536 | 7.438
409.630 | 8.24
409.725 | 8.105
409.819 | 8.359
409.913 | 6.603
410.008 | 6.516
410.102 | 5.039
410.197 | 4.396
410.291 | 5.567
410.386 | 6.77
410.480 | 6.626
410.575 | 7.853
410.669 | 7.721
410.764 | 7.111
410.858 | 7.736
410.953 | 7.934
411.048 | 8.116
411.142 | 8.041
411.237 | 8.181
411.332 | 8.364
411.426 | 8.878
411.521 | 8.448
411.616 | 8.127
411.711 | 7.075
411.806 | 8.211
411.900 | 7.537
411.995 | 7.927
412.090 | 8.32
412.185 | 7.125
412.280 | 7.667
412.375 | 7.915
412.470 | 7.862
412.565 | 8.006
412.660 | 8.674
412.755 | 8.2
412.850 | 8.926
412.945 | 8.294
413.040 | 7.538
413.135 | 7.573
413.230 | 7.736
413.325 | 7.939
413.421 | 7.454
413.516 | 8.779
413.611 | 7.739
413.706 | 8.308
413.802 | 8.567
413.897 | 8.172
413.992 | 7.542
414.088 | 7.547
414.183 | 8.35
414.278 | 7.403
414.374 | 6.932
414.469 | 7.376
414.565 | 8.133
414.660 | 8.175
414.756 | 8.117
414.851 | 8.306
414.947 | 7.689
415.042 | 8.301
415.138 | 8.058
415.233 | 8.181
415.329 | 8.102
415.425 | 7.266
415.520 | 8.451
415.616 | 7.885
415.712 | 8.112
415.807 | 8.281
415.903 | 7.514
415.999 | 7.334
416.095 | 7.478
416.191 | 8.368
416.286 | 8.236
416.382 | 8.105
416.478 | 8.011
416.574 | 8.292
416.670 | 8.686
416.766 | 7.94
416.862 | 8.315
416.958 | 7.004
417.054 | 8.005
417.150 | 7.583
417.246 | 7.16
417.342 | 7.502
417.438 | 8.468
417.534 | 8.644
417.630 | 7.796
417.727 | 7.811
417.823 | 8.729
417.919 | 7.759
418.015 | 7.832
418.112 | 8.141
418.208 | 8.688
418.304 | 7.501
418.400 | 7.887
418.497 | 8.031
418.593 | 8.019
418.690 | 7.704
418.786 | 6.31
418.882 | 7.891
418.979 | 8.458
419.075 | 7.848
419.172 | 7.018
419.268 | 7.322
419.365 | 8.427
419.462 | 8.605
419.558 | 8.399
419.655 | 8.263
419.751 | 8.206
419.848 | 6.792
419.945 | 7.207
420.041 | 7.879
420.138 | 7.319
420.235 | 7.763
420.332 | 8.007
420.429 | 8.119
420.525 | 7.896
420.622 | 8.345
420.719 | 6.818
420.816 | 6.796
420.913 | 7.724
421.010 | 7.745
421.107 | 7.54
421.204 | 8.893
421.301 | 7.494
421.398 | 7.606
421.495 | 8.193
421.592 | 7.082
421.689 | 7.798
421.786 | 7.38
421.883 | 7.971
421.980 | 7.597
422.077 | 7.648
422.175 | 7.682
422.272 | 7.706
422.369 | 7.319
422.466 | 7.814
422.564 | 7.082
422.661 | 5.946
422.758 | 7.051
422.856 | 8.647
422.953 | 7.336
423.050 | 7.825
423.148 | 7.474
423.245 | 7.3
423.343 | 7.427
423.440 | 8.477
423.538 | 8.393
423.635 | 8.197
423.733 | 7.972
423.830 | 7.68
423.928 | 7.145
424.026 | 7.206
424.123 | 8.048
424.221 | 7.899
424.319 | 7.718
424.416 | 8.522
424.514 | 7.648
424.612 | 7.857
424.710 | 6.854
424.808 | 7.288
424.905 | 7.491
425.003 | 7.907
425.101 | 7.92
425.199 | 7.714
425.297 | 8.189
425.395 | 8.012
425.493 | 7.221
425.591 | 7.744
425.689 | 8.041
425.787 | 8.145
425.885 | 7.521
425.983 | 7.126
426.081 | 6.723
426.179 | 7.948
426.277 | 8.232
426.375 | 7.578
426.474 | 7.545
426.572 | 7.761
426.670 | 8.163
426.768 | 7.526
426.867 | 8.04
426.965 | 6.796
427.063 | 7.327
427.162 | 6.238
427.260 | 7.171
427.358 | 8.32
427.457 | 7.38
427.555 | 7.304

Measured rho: 0.0134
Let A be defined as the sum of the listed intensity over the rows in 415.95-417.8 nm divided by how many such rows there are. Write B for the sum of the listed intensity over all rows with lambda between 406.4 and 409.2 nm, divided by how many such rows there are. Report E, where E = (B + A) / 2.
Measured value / 7.95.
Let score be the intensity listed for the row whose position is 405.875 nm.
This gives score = 8.418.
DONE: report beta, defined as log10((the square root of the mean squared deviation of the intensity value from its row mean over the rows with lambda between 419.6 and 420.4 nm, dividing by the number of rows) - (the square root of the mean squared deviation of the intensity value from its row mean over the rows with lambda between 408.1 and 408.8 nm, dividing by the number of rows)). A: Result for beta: -0.89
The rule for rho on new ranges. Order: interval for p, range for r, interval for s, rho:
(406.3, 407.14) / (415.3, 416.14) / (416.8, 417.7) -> 0.0147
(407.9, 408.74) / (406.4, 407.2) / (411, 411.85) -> 0.0128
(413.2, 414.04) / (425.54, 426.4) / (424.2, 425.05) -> 0.0138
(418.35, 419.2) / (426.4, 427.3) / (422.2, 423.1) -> 0.0144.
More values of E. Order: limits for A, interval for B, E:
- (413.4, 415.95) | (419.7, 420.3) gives 7.74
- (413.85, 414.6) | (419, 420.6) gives 7.75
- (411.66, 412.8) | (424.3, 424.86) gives 7.76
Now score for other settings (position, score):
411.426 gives 8.878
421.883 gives 7.971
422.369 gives 7.319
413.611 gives 7.739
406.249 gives 6.946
